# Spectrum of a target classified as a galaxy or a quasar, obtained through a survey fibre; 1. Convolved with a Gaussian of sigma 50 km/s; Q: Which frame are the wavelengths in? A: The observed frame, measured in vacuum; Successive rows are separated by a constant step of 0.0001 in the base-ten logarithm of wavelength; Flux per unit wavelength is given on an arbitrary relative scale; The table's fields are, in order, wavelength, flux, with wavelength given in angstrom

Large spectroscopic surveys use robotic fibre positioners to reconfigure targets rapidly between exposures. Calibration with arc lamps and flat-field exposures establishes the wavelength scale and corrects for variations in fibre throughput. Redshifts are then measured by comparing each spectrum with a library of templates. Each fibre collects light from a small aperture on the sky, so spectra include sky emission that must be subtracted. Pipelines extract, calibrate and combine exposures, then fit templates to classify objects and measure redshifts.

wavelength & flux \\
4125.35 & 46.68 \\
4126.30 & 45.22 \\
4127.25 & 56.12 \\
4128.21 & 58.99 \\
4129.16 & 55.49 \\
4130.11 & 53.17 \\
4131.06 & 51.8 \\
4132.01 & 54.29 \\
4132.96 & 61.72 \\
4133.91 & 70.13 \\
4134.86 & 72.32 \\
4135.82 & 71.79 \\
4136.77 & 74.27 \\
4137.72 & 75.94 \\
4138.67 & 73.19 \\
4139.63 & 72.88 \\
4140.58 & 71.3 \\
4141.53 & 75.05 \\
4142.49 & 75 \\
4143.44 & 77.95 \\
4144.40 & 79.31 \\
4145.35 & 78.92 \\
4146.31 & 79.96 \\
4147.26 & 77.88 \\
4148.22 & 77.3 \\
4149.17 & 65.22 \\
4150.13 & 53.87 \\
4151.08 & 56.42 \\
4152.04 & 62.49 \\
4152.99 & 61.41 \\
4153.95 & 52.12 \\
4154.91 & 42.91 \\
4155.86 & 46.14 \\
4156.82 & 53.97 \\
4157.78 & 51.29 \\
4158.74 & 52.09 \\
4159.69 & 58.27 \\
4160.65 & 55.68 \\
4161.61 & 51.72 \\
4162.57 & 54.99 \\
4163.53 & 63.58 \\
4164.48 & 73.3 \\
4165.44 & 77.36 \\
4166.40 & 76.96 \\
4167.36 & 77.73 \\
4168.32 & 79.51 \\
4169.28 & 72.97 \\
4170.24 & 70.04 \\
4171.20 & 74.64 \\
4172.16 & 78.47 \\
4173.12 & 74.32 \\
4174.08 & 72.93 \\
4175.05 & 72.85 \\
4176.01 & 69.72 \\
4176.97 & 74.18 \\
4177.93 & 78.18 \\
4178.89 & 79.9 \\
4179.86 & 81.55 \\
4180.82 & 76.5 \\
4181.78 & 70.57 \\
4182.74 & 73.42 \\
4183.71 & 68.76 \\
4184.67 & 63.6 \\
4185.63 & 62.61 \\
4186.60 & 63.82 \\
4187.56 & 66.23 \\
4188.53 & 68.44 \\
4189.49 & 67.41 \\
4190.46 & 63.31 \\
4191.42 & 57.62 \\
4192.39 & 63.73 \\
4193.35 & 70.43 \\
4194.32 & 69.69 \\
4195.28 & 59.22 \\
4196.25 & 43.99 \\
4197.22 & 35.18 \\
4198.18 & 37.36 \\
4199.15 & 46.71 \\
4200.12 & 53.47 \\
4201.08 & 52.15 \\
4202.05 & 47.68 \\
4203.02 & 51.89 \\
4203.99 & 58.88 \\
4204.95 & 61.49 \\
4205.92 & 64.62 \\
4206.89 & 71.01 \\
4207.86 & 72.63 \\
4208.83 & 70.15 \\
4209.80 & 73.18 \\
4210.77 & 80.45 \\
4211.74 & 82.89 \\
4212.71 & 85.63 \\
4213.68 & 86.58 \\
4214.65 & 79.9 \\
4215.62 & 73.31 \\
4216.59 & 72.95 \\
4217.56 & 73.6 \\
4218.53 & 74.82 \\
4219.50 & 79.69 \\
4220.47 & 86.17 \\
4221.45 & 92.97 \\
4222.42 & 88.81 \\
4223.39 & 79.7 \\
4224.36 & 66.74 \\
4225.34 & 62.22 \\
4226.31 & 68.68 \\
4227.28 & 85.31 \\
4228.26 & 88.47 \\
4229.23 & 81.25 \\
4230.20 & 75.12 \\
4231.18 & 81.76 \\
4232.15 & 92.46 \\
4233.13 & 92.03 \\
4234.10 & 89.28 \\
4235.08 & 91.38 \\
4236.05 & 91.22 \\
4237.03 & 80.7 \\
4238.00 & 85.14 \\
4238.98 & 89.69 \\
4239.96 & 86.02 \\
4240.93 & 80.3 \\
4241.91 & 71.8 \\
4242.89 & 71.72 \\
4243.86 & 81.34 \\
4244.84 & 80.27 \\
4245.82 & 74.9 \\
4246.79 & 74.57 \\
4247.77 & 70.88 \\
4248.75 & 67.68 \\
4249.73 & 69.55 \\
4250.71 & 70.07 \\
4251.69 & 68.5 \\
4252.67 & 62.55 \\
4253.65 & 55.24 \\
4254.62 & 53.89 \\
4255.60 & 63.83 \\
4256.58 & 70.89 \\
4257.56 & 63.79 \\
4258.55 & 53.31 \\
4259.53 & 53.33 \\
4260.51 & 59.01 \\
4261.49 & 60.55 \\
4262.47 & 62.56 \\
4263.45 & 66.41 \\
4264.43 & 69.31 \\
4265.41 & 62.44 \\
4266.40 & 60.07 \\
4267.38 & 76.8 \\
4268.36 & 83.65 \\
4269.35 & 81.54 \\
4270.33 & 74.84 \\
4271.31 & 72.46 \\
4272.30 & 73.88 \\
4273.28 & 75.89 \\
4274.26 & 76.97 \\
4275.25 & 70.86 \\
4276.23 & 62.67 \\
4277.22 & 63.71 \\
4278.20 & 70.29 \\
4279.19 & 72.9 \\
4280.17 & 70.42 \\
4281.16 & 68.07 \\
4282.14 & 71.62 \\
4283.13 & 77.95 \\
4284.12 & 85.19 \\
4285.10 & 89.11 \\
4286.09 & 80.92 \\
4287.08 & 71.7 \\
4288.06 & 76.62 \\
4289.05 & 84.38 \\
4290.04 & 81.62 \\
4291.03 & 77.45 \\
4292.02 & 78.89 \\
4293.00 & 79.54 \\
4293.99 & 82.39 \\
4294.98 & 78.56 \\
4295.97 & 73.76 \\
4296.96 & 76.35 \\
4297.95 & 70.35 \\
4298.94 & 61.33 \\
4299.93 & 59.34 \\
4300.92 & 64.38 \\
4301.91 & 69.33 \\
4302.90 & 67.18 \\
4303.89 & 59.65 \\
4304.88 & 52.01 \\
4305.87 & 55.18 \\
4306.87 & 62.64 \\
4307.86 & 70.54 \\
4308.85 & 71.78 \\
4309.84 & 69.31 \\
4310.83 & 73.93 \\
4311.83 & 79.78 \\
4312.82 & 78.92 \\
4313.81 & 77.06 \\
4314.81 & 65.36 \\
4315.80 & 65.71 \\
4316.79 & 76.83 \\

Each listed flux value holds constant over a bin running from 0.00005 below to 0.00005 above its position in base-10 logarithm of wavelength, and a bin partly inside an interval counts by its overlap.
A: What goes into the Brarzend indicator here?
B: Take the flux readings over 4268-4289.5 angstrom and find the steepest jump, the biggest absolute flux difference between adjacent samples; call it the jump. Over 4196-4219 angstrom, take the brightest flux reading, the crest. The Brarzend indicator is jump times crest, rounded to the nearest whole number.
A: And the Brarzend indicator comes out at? 798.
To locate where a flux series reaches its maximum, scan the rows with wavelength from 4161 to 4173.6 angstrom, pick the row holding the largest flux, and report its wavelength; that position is 4168.32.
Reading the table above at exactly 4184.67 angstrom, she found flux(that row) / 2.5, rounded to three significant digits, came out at 25.4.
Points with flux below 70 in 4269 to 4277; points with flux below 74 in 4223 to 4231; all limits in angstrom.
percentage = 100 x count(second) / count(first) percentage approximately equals 300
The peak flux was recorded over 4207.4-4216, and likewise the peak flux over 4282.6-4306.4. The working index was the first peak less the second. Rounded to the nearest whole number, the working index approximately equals -3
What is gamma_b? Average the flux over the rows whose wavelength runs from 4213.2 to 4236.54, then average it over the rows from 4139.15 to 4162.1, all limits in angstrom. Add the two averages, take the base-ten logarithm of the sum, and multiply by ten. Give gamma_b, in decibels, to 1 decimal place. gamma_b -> 21.6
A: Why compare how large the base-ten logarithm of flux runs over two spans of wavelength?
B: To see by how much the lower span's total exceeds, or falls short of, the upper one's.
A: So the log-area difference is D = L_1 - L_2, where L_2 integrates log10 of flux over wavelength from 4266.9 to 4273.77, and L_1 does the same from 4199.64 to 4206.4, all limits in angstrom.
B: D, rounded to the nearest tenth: -1.2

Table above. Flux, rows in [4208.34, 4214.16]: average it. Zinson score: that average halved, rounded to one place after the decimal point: 39.9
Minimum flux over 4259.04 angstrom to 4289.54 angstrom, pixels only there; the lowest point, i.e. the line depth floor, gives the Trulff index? 53.33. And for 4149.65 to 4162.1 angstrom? 42.91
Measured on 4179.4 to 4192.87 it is 57.62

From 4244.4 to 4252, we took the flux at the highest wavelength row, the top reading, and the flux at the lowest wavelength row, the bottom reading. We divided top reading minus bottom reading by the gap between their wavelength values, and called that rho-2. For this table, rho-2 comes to -1.7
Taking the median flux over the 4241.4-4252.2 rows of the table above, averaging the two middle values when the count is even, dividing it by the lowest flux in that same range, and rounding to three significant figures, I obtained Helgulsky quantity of 1.06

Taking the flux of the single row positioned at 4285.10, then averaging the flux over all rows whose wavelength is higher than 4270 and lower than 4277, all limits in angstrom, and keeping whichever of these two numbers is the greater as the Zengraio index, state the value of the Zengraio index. 89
